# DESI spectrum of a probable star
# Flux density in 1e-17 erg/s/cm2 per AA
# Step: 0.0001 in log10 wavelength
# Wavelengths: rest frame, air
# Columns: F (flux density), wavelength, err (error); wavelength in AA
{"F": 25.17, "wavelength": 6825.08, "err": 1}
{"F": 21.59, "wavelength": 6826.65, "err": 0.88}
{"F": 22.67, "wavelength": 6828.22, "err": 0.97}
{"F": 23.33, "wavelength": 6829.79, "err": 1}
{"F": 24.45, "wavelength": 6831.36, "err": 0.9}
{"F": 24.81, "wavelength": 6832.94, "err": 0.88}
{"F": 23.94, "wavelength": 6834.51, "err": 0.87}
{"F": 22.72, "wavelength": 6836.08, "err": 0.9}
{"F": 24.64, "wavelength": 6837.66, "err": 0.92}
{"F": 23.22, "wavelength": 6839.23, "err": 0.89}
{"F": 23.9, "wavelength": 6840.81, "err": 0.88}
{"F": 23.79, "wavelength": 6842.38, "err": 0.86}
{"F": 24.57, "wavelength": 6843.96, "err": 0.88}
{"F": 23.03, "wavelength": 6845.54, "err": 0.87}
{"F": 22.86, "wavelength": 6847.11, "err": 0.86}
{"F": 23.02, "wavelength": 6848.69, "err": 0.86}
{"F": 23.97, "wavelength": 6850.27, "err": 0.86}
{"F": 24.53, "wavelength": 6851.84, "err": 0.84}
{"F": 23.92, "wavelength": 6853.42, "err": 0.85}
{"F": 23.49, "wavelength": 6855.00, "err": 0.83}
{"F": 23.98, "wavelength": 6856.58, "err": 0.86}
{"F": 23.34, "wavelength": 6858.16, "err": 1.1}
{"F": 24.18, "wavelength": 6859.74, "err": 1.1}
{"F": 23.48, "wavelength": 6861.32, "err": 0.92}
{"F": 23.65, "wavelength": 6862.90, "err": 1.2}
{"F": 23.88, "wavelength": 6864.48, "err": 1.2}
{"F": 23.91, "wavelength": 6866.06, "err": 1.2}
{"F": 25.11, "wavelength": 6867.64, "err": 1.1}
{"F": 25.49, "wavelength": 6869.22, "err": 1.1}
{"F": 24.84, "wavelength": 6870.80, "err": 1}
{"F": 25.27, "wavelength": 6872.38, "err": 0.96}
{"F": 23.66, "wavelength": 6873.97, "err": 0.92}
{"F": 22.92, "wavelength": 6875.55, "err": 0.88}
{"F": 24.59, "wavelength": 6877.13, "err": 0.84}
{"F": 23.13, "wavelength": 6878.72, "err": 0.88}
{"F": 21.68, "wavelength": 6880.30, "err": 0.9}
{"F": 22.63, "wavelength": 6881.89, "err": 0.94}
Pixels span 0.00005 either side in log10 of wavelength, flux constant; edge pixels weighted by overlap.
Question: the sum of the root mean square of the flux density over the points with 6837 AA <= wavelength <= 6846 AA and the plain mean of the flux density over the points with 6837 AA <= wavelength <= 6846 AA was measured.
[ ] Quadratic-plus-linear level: 47.7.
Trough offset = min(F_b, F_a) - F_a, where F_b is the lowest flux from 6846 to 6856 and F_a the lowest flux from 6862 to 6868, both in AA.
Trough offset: -0.8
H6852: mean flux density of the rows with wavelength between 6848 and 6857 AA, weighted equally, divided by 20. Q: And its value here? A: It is 1.191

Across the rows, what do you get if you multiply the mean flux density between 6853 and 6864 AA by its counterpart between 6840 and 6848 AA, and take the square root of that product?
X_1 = 23.7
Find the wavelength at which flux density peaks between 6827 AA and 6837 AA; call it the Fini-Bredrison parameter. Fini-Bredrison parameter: 6832.94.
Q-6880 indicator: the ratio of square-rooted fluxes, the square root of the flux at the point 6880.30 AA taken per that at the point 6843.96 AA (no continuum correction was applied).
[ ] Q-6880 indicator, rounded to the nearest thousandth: 0.939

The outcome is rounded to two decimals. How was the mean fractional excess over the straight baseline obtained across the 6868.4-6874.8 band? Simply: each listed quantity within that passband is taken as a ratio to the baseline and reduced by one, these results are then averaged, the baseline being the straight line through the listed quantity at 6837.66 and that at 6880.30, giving 0.11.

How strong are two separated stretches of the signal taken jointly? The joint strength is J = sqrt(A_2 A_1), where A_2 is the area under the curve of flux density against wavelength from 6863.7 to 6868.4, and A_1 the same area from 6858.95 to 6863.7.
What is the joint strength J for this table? 114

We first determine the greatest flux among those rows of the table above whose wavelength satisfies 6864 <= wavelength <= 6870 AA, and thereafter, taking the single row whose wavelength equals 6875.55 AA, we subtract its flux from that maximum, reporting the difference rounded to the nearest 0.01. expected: 2.57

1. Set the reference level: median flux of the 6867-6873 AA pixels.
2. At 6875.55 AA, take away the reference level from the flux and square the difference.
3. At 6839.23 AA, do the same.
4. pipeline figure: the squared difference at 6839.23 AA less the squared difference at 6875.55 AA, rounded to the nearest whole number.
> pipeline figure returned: -1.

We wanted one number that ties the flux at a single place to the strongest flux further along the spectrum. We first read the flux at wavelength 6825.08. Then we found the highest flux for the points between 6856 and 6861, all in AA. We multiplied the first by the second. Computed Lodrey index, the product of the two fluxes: 609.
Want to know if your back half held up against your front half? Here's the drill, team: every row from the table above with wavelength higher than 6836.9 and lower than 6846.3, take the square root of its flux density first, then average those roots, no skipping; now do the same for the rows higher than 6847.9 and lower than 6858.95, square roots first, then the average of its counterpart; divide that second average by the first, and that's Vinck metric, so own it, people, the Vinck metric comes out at 1.00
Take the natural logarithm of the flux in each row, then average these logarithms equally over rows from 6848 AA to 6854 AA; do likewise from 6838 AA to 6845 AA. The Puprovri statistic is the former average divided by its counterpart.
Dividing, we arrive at 1.00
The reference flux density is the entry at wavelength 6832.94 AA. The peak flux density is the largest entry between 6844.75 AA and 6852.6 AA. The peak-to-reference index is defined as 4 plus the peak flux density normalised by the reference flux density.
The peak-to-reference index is 4.99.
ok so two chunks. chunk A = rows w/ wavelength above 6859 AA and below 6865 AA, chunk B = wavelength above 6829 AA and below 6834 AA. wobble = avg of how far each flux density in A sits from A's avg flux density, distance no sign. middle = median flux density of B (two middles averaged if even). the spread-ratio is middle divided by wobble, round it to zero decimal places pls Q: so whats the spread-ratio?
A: 105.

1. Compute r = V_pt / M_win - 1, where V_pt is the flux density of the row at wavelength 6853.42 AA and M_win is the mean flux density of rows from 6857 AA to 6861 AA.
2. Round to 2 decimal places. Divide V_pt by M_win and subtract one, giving 0.01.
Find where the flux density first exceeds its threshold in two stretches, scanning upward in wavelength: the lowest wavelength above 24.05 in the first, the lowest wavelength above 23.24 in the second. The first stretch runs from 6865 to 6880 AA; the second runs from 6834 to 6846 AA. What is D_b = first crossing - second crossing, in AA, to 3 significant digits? 33.1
